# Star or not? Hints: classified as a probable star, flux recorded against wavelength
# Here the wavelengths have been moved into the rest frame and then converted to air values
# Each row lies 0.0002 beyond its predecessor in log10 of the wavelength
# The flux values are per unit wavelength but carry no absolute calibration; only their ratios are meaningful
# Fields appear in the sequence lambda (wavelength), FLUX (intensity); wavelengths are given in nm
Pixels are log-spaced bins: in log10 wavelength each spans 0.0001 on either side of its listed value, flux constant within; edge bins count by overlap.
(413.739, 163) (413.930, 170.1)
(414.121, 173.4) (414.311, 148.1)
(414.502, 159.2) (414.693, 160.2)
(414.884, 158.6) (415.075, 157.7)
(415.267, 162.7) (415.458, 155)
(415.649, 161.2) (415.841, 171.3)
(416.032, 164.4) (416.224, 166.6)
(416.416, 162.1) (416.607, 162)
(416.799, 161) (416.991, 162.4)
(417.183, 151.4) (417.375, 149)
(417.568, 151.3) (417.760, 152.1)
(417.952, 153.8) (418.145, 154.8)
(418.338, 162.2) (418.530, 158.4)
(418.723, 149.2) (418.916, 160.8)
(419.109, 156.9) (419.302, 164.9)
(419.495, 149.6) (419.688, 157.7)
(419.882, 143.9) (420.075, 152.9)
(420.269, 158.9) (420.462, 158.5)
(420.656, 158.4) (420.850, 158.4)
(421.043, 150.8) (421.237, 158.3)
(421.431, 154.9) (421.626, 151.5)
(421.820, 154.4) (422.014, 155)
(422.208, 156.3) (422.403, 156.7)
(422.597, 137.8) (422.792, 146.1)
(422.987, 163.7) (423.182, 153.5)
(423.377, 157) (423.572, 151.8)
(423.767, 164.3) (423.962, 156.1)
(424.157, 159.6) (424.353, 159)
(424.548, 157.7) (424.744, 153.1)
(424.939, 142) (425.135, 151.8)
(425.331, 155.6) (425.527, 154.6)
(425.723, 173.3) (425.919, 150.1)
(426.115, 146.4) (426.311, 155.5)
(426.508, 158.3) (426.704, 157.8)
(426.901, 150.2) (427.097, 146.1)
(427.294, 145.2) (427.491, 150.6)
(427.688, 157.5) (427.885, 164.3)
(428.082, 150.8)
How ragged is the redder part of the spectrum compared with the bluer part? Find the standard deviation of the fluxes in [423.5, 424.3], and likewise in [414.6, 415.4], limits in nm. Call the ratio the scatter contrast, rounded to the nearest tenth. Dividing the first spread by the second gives 2.4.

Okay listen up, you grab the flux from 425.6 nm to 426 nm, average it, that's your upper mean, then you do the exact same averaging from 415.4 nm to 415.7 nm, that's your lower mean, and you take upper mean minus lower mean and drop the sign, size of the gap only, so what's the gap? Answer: 3.6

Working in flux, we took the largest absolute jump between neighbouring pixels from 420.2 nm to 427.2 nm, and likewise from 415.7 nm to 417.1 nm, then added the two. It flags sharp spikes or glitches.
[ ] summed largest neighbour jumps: 30.1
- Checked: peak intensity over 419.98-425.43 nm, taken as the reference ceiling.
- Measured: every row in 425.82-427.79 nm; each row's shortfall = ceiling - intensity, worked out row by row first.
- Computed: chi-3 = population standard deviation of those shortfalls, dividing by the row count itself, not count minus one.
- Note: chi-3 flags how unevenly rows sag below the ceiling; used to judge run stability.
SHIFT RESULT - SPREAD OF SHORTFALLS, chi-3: 4.9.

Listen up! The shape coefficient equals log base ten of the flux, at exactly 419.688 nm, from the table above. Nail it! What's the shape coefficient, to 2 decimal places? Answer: 2.20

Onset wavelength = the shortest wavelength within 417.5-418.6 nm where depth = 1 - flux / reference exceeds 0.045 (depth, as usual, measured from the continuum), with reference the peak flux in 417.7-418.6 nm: 417.568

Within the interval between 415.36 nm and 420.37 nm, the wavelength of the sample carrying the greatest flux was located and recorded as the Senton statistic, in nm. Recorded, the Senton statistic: 415.841 nm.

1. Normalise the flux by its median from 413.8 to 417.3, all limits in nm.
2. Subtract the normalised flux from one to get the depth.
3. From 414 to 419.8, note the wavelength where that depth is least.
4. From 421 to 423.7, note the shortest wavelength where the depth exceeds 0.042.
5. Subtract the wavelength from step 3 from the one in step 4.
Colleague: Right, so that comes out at 6.92 nm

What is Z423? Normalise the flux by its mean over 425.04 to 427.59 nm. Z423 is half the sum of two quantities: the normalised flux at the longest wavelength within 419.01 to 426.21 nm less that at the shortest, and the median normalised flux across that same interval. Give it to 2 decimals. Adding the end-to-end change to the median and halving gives 0.47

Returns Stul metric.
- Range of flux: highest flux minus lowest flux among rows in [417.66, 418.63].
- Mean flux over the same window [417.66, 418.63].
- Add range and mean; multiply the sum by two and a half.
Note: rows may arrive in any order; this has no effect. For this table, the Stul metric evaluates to 415.9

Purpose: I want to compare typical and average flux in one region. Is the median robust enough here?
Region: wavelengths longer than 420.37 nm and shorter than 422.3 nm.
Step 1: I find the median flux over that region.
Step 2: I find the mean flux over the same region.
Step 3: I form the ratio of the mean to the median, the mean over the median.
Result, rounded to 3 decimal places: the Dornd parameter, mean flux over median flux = 1.000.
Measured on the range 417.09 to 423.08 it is 0.997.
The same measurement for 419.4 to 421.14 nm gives 0.979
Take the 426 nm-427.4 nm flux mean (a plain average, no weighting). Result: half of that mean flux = 76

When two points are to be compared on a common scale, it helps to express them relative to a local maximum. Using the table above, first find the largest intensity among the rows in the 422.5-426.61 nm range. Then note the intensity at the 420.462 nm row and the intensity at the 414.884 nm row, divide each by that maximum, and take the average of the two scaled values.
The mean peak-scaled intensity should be 0.915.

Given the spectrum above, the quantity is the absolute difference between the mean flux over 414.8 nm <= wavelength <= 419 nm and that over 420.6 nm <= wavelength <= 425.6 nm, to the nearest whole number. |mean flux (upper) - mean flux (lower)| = 4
